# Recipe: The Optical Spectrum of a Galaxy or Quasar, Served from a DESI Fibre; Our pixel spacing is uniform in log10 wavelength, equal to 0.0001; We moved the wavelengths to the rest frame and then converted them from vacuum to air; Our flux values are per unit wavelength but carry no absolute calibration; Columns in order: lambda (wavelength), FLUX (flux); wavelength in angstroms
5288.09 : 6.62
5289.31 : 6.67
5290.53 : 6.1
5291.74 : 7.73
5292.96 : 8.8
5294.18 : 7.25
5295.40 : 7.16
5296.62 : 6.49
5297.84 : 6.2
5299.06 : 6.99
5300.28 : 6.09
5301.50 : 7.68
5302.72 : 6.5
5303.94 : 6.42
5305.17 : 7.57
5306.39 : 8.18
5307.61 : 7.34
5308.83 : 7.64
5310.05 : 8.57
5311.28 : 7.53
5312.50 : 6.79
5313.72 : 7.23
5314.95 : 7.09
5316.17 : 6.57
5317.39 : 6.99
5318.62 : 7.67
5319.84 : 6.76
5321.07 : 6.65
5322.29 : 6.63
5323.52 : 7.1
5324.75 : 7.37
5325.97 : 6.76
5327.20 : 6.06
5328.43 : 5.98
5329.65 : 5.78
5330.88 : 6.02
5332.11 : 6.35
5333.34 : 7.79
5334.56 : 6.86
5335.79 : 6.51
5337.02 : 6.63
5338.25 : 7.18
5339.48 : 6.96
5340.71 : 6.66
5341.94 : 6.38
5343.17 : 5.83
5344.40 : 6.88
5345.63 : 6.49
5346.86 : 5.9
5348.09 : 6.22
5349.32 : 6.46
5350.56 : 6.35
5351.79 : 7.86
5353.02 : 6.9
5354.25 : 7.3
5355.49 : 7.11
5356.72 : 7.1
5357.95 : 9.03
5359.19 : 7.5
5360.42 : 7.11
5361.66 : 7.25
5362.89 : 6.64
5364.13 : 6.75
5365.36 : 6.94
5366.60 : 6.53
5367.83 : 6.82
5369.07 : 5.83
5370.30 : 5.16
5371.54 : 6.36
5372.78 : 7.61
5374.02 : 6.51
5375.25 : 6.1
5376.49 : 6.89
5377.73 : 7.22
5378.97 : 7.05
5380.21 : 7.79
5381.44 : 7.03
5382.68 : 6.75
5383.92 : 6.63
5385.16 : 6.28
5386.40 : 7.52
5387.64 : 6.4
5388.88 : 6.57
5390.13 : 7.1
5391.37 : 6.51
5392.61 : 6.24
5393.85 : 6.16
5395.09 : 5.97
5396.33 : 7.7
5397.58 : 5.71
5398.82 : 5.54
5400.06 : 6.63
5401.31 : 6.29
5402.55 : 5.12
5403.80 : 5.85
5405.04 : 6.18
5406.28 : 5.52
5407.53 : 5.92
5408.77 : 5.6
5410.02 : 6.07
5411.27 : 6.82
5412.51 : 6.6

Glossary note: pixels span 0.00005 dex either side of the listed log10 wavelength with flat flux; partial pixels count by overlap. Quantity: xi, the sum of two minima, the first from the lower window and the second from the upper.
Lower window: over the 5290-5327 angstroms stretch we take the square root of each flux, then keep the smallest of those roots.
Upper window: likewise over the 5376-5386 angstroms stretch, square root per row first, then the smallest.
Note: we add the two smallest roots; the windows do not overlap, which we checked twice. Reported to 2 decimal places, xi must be 4.97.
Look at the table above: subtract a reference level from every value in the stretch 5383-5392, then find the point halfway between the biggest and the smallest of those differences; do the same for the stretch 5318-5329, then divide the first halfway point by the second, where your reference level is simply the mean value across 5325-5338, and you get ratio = 1.2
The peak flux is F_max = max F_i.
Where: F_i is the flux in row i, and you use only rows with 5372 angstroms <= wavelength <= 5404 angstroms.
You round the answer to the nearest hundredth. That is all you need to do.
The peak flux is 7.79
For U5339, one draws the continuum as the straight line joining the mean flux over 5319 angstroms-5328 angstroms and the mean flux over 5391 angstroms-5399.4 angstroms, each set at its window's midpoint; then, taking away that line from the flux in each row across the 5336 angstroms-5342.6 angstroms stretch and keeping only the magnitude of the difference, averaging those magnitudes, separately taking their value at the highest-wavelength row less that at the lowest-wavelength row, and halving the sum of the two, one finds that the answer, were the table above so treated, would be 0.22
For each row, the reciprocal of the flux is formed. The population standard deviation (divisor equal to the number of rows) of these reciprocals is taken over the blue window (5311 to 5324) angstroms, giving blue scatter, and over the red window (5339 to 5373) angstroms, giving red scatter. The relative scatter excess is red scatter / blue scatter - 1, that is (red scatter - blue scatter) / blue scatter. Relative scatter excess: 1.3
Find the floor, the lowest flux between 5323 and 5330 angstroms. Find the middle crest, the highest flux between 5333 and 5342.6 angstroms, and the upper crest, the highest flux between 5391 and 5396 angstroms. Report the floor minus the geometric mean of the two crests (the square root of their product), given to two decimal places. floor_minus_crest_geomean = -1.34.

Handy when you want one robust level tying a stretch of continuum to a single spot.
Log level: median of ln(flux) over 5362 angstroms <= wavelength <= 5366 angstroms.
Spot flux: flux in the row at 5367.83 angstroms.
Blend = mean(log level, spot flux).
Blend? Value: 4.36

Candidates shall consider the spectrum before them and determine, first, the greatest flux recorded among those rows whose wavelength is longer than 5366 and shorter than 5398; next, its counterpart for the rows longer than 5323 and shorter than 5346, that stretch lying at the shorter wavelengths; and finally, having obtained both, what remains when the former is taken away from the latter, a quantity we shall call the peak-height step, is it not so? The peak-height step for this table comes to 0.0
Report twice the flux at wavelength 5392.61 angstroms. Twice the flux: 12.5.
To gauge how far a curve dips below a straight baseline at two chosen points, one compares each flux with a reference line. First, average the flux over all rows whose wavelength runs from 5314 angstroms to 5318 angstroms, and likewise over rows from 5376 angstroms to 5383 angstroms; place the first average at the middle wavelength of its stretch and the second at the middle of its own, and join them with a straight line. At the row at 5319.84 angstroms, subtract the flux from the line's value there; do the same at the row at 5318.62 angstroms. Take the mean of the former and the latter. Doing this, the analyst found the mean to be -0.3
